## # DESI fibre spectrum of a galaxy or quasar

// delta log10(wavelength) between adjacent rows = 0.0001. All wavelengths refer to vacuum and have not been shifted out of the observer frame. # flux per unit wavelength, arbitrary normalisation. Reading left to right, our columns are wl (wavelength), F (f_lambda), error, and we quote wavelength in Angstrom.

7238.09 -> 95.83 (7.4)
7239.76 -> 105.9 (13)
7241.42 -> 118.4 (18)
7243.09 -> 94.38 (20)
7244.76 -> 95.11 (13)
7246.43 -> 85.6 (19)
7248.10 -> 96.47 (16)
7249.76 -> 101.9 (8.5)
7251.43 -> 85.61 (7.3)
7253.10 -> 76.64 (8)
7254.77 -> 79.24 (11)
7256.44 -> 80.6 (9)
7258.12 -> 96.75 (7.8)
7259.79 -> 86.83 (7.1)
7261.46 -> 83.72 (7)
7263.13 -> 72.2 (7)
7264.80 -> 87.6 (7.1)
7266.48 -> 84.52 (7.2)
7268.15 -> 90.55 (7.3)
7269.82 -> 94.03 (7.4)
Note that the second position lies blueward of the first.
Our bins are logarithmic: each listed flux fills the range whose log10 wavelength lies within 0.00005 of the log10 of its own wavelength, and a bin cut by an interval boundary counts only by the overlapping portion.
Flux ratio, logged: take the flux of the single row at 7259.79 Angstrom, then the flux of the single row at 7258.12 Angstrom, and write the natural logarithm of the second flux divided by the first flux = 0.11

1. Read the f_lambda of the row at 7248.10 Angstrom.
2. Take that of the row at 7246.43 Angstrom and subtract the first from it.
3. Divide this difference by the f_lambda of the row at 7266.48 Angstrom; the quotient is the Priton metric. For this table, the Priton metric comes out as -0.13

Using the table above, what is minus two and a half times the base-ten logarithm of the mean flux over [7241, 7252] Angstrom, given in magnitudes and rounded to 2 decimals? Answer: -4.96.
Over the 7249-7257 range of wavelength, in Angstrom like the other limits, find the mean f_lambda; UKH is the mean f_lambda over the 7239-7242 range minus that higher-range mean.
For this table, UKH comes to 27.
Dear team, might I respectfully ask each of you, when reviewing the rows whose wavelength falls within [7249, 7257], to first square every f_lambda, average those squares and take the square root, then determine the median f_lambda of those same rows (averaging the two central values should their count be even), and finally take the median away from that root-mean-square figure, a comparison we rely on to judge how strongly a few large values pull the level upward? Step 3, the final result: 5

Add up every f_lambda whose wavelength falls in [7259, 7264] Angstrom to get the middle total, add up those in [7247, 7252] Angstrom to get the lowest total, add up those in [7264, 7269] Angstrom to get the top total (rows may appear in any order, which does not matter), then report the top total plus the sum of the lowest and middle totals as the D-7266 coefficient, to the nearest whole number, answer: 789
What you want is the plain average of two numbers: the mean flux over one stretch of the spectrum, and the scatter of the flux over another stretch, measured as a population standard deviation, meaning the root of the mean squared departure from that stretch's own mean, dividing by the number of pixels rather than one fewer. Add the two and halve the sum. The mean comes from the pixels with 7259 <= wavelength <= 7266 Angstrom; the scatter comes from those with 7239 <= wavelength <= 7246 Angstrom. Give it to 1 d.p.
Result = 46.2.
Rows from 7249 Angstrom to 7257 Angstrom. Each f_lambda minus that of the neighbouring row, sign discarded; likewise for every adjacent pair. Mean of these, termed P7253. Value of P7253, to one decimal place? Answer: 7.3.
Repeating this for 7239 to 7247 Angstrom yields 11.7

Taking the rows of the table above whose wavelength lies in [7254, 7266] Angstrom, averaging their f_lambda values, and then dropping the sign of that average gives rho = 84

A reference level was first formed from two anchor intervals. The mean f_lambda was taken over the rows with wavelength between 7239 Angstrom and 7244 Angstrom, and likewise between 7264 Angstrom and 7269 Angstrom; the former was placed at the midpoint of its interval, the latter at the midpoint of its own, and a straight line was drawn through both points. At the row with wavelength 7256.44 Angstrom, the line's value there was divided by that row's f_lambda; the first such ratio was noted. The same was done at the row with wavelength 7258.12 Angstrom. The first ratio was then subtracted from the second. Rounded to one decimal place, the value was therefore -0.2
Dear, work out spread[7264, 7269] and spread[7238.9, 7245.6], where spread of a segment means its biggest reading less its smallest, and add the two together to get 30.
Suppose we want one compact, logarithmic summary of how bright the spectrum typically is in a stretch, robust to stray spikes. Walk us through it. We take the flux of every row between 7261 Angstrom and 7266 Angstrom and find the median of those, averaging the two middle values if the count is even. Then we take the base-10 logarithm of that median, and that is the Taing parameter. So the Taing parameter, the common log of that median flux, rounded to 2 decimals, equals 1.92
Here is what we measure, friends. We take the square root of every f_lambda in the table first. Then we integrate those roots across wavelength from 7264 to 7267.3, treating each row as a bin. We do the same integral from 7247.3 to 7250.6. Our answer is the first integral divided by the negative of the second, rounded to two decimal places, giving -0.93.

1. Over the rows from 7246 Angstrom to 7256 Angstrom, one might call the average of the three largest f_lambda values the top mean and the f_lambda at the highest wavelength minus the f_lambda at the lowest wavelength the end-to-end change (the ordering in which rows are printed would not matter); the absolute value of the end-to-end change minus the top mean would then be 101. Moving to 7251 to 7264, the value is 103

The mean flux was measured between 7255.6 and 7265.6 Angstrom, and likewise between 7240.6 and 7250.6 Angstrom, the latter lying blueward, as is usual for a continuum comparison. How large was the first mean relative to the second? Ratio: 0.858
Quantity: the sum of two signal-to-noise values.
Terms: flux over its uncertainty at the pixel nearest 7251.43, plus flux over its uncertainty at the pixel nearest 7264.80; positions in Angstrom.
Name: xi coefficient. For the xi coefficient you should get 24.1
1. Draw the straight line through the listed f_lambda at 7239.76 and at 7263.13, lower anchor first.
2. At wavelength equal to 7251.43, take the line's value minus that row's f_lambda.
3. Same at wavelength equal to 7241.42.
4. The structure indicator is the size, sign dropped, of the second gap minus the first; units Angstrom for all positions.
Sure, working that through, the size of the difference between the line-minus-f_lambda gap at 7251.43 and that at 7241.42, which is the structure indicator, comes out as 18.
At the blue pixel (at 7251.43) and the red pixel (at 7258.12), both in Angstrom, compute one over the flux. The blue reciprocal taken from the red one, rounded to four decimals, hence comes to -0.0013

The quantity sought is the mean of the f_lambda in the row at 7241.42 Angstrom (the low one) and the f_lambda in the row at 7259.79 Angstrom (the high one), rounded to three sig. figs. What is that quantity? 103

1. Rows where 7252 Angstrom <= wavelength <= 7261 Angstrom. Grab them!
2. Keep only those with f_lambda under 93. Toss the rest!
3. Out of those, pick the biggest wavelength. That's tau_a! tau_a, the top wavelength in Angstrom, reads 7259.79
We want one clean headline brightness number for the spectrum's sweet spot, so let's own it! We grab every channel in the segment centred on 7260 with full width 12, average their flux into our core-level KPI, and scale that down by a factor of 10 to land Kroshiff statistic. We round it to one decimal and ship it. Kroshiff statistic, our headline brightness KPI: 8.4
